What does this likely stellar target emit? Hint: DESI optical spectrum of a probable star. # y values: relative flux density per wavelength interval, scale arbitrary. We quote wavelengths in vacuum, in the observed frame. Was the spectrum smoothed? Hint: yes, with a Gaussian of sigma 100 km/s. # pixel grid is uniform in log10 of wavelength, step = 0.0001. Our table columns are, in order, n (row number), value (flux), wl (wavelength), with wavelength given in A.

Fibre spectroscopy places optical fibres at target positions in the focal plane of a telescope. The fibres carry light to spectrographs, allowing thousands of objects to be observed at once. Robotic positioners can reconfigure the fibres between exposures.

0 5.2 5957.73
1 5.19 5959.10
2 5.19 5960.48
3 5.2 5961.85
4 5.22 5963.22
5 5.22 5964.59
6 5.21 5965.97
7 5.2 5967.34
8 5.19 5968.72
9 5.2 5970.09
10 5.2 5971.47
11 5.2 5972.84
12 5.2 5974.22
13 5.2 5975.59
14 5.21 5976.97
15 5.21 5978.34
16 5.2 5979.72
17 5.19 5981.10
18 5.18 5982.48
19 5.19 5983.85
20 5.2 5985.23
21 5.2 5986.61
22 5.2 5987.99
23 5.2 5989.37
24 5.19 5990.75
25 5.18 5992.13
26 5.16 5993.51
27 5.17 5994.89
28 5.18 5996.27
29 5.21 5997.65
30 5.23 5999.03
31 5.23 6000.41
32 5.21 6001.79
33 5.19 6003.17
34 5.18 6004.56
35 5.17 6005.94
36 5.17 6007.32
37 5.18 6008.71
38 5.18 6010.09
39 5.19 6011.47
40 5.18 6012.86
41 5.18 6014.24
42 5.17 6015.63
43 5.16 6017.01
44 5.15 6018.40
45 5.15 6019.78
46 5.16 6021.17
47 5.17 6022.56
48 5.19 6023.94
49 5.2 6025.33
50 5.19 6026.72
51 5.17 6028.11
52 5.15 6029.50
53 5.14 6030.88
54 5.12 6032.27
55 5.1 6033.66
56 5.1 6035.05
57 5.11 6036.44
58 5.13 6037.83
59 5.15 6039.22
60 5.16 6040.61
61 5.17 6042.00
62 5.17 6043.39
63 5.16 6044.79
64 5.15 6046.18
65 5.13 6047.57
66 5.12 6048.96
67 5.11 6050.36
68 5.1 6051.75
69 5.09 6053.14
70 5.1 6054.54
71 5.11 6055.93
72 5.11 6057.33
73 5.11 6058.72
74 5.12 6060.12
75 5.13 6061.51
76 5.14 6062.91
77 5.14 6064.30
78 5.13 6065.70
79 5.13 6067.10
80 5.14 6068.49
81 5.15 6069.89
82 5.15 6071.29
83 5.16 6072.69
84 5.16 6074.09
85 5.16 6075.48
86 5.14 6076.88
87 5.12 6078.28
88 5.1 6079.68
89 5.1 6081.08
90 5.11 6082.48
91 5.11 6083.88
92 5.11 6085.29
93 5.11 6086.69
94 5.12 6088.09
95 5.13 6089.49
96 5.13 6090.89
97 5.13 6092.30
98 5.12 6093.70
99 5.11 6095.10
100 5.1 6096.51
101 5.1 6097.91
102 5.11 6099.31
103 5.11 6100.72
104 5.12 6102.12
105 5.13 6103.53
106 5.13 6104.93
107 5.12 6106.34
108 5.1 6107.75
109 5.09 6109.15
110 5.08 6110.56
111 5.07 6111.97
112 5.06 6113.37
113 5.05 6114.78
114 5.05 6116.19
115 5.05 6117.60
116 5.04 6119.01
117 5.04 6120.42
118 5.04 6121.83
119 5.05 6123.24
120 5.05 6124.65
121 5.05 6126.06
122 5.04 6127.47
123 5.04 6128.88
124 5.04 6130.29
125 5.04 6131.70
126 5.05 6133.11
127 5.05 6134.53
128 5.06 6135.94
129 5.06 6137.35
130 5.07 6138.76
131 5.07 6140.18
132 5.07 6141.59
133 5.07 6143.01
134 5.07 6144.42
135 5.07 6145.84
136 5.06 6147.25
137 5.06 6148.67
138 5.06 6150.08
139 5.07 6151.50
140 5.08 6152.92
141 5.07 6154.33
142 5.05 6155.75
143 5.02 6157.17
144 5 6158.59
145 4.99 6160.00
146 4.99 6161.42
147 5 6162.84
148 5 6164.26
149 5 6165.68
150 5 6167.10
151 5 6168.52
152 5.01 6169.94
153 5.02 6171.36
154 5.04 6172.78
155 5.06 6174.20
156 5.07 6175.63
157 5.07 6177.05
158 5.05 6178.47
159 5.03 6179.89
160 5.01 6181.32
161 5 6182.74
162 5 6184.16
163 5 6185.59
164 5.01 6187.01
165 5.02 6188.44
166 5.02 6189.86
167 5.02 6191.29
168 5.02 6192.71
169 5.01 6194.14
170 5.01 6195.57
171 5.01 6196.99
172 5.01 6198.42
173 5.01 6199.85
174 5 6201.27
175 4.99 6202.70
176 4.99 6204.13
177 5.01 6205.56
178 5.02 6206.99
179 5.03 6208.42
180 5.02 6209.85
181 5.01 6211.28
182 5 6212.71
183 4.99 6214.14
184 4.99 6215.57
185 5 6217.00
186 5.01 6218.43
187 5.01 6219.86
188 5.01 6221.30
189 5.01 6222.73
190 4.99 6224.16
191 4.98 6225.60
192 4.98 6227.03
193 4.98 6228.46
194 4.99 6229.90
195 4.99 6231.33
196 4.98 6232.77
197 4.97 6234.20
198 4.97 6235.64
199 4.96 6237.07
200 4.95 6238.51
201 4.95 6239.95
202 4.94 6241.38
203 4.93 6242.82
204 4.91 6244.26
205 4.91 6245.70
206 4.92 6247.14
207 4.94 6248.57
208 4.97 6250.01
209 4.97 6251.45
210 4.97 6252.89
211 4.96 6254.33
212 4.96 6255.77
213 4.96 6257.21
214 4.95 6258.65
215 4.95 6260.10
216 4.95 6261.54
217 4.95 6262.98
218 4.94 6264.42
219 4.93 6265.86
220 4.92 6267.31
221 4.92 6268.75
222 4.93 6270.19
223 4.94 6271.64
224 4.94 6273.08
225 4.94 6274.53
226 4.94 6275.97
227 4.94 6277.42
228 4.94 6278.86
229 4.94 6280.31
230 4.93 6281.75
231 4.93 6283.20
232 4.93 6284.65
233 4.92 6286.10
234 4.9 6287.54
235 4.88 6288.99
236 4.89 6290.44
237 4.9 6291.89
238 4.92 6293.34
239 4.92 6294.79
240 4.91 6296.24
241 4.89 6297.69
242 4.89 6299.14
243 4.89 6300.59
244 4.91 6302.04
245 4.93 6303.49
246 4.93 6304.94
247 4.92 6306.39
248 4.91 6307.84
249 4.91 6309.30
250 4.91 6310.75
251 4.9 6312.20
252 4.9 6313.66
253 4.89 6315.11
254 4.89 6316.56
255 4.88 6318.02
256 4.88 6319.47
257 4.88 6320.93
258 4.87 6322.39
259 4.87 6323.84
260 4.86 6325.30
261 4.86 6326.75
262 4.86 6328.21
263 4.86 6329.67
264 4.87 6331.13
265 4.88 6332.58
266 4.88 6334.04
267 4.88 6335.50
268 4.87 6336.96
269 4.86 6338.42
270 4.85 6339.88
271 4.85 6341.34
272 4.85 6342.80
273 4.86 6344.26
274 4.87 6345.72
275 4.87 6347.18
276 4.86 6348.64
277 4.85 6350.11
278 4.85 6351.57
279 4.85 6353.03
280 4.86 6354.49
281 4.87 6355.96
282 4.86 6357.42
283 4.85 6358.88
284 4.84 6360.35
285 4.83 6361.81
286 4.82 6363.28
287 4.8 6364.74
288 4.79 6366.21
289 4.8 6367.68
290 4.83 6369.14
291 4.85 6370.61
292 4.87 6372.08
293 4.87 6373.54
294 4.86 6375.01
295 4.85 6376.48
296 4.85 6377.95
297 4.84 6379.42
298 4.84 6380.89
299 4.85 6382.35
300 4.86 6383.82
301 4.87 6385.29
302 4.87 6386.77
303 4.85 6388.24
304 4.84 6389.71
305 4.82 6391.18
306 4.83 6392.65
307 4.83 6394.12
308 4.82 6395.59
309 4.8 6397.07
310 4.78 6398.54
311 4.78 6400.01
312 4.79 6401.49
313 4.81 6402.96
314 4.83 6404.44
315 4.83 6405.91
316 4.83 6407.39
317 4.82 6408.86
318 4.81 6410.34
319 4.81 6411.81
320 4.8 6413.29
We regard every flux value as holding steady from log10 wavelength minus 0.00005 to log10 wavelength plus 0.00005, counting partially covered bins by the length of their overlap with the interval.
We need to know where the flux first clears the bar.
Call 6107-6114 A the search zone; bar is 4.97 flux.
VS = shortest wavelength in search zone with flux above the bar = 6107.75 A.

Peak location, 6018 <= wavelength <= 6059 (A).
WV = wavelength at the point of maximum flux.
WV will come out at 6025.33 A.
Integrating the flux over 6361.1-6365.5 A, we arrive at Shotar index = 21.2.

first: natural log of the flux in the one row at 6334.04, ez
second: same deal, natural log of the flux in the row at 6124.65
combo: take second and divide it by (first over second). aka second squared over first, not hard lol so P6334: 1.65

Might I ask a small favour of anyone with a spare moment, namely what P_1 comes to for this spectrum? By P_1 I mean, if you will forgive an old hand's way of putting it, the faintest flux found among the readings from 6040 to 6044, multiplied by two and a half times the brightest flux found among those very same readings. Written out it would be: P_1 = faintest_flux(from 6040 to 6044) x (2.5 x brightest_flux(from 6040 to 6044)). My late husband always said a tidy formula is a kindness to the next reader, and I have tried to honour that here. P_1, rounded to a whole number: 67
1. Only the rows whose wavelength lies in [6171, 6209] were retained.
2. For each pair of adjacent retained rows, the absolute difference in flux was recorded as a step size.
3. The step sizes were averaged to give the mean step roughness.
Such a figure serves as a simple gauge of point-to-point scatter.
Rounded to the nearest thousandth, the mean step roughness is 0.008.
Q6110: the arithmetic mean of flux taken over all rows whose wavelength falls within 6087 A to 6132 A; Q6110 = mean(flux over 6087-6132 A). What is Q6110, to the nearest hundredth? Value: 5.08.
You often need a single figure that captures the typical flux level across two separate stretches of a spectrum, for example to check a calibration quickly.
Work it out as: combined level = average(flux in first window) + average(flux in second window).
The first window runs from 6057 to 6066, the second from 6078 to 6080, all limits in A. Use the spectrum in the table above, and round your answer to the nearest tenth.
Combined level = 10.2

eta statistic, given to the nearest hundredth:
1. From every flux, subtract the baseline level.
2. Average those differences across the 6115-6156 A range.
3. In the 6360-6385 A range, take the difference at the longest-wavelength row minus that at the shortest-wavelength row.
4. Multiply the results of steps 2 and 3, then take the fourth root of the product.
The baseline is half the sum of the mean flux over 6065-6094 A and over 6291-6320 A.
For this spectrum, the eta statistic 0.17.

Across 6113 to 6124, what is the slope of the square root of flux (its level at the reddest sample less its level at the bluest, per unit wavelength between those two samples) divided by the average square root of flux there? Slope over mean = -0.0001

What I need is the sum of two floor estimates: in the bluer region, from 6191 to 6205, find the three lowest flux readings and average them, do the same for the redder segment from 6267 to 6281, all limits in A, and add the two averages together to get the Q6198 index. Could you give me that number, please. 9.9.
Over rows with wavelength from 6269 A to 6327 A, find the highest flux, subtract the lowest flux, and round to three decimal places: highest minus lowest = 0.080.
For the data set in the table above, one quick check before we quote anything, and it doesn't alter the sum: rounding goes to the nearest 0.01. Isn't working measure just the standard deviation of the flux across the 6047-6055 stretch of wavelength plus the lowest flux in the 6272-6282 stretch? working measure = 4.94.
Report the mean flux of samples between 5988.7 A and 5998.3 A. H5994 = 5.18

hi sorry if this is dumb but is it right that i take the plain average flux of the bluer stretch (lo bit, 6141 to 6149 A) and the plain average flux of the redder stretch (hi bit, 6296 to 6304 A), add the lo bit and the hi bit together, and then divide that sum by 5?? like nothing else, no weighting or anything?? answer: 1.99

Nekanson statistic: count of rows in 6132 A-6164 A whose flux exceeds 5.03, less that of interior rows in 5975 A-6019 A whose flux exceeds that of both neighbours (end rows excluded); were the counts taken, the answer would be 16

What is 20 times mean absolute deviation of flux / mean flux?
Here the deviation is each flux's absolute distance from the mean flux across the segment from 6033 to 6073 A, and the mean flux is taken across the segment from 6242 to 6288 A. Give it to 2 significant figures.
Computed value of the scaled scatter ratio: 0.078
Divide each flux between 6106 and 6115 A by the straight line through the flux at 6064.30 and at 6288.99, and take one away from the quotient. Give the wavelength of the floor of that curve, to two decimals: 6114.78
